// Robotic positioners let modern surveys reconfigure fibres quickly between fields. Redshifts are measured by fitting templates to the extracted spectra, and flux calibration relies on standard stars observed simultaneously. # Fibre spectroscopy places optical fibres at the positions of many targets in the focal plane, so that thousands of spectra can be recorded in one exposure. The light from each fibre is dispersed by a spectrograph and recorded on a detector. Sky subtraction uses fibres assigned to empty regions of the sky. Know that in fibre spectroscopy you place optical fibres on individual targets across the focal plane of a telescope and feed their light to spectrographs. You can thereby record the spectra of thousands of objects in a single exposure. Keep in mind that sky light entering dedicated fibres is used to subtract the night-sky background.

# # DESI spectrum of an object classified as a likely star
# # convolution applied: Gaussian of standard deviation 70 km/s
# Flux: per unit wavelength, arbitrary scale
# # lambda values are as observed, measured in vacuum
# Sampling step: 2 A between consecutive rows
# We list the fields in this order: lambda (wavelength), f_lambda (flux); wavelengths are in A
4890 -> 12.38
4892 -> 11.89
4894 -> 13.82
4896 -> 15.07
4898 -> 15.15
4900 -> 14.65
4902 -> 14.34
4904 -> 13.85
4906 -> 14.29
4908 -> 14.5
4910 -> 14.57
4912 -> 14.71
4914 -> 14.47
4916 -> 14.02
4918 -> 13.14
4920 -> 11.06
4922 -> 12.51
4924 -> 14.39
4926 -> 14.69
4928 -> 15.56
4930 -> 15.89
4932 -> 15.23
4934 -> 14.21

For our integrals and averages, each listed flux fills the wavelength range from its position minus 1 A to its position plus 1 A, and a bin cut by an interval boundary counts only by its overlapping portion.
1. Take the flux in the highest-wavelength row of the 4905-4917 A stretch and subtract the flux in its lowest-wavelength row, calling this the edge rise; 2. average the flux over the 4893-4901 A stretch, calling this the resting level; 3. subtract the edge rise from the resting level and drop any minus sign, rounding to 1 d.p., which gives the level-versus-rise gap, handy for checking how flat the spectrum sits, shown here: 14.9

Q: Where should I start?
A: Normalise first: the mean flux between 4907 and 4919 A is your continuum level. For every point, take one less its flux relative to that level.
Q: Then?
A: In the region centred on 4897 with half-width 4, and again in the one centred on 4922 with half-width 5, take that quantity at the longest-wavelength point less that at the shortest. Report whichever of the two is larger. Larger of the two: -0.06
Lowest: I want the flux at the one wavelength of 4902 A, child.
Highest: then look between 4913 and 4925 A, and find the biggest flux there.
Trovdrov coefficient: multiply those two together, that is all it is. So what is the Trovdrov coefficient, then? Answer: 207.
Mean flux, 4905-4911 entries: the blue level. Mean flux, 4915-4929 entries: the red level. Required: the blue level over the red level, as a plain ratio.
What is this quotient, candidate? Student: 1.06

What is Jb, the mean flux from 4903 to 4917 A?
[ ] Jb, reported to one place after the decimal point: 14.3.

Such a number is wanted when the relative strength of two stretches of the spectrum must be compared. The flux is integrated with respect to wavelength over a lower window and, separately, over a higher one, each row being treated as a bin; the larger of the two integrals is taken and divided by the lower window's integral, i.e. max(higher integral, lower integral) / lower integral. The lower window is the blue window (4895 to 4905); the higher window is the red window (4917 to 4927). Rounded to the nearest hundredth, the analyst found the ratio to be 1.00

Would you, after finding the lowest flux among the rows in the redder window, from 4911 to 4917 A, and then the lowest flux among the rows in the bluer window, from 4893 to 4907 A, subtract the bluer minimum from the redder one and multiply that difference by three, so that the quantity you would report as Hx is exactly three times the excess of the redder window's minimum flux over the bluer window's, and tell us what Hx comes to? 0.6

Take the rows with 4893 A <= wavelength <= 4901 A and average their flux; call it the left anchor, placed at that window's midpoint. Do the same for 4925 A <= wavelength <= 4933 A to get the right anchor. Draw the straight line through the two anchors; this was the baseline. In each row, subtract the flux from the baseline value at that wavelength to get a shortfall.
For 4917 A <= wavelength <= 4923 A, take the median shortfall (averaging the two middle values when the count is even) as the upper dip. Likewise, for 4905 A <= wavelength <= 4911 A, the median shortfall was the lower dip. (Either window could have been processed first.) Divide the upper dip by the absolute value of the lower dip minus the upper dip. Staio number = 1.2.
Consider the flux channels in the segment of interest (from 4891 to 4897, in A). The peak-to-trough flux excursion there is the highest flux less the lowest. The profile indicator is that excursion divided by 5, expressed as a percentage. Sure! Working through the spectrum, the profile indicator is 64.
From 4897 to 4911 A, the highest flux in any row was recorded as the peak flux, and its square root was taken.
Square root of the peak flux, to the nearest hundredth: 3.89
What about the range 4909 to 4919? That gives 3.84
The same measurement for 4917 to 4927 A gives 3.83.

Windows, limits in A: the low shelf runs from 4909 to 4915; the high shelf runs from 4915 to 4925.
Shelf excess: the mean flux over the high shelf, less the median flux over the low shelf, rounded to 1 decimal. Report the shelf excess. -1.5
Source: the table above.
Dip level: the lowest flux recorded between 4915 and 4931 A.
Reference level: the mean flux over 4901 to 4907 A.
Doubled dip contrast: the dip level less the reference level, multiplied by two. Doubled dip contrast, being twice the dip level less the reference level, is -6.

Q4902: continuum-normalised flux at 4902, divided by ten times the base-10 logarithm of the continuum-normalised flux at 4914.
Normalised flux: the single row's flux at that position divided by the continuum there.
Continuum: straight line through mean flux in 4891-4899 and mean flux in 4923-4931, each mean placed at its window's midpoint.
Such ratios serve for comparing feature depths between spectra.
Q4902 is -17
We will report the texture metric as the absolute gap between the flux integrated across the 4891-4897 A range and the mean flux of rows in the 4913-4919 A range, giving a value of 67.7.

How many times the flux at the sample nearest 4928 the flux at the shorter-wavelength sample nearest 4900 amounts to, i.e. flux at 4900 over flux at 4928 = 0.9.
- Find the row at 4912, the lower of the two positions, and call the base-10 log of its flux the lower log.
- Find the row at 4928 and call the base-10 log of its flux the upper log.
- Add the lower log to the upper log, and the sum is 2.36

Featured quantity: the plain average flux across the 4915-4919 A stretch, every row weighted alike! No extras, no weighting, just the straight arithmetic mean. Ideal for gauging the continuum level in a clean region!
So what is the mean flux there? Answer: 13.6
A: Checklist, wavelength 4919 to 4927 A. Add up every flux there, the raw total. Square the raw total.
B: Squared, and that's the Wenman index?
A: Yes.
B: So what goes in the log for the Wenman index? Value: 2772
